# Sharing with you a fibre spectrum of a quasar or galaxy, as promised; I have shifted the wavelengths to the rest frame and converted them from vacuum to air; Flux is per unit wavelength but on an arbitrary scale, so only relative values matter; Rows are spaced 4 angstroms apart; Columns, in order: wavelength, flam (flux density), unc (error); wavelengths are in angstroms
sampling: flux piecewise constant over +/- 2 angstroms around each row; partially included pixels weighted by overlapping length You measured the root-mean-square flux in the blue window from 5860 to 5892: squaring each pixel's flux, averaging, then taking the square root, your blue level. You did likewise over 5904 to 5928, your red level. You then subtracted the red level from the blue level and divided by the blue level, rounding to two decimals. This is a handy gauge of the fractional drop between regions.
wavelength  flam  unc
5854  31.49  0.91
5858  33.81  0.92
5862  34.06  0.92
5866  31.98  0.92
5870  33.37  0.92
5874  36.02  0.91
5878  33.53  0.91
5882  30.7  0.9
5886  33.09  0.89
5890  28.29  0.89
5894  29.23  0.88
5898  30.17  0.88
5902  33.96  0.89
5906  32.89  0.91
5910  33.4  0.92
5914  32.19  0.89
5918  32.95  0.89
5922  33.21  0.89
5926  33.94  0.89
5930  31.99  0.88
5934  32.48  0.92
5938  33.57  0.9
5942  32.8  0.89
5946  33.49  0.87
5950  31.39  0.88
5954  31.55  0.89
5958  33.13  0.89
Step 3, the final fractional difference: -0.01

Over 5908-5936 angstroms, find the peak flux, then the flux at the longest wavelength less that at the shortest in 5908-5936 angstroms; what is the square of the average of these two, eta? 273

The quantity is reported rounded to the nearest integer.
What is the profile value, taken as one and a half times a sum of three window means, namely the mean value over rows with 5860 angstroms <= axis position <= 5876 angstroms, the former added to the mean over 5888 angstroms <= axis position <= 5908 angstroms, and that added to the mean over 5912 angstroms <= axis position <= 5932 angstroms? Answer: 146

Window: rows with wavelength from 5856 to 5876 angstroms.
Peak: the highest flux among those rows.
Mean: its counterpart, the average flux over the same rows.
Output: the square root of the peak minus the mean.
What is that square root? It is 1.5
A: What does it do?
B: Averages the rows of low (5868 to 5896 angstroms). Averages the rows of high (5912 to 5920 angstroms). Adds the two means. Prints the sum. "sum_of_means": 64.6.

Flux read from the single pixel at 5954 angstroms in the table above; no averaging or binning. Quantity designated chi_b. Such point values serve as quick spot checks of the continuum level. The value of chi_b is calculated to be 31.55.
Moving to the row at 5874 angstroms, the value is 36.02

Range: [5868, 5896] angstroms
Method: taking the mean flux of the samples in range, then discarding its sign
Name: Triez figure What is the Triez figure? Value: 32.03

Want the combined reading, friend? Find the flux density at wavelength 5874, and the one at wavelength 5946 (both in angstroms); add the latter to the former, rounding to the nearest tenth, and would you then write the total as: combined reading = 69.5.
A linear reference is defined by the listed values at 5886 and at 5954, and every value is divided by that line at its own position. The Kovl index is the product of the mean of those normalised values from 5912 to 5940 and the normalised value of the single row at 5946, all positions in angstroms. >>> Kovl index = 1.08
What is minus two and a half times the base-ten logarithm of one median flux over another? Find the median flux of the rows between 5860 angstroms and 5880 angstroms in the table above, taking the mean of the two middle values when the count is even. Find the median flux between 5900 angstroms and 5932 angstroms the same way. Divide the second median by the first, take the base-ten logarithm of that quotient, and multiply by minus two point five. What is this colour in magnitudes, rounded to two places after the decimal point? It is 0.01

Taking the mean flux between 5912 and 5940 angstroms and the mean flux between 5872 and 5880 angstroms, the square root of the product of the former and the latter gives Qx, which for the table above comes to 33.8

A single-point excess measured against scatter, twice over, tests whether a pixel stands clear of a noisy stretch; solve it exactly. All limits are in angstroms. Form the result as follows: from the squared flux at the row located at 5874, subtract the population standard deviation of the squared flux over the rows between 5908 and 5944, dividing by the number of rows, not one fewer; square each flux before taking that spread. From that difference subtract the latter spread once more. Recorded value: 1217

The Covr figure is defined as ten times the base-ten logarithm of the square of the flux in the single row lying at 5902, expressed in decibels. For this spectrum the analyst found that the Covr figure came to 30.6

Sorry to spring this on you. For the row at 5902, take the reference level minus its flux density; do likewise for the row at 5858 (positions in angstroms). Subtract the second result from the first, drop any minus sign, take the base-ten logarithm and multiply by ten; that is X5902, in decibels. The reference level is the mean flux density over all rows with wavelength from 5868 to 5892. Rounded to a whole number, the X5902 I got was -8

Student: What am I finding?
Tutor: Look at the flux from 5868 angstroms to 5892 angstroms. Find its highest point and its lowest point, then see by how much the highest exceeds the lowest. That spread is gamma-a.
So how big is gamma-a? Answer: 7.7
